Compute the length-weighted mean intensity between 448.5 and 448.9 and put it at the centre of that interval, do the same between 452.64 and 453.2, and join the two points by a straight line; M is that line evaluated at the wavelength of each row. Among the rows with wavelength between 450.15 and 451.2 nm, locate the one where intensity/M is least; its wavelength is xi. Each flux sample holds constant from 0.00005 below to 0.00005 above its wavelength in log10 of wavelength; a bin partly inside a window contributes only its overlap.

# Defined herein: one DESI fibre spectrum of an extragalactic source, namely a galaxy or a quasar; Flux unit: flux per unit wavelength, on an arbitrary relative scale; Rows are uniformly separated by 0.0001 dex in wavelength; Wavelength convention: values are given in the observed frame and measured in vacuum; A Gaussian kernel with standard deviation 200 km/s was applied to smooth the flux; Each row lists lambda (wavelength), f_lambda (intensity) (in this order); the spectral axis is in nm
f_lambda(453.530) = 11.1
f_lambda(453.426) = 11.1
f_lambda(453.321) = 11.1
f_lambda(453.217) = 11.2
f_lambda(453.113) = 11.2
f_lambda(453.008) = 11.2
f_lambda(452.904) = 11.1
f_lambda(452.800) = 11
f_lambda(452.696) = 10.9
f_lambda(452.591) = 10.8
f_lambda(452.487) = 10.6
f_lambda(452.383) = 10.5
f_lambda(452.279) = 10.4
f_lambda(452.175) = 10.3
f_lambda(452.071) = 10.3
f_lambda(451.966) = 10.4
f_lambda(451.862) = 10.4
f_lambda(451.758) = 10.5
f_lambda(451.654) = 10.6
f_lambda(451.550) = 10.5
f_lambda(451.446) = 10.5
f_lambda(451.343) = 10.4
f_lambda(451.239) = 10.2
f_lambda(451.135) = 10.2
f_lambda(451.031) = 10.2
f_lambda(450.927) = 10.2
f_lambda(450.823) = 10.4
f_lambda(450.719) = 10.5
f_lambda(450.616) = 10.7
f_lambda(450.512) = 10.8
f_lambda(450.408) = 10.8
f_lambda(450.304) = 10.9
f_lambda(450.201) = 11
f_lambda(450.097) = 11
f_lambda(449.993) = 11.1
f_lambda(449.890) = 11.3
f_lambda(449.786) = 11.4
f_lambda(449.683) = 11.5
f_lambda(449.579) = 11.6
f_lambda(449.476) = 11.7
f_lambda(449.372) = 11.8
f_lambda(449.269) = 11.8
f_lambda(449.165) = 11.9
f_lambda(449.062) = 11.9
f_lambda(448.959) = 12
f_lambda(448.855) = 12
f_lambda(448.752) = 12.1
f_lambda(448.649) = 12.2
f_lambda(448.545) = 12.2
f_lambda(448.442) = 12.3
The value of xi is 450.927 nm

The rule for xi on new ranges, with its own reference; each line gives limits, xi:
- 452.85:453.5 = 452.904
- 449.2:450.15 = 450.097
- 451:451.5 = 451.031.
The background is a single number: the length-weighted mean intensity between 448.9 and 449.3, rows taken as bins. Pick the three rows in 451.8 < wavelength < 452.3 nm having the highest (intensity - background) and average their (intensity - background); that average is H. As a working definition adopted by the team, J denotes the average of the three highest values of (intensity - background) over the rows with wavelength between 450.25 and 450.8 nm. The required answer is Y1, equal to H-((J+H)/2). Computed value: -0.2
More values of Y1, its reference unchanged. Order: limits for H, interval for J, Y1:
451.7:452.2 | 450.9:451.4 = 0.1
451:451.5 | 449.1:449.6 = -0.7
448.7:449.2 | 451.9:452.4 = 0.8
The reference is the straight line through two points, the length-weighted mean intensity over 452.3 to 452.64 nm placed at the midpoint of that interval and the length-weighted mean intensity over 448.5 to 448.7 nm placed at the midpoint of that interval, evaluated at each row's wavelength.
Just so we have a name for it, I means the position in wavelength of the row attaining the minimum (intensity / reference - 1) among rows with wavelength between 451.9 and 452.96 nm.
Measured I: 452.071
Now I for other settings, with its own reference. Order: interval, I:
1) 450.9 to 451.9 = 450.927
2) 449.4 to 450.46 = 450.408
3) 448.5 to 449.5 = 449.476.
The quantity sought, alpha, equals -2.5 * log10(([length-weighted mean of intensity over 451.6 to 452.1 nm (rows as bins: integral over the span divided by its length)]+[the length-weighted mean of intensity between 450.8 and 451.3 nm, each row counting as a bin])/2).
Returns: -2.53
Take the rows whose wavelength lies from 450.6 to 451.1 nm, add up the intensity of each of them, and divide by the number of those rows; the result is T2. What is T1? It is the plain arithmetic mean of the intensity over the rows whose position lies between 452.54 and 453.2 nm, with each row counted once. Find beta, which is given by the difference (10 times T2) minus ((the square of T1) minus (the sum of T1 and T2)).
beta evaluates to 4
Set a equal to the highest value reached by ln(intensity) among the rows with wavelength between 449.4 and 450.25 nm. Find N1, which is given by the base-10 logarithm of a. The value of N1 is 0.391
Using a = 2.46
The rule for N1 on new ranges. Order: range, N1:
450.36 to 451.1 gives 0.376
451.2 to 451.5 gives 0.371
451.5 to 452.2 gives 0.373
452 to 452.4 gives 0.371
